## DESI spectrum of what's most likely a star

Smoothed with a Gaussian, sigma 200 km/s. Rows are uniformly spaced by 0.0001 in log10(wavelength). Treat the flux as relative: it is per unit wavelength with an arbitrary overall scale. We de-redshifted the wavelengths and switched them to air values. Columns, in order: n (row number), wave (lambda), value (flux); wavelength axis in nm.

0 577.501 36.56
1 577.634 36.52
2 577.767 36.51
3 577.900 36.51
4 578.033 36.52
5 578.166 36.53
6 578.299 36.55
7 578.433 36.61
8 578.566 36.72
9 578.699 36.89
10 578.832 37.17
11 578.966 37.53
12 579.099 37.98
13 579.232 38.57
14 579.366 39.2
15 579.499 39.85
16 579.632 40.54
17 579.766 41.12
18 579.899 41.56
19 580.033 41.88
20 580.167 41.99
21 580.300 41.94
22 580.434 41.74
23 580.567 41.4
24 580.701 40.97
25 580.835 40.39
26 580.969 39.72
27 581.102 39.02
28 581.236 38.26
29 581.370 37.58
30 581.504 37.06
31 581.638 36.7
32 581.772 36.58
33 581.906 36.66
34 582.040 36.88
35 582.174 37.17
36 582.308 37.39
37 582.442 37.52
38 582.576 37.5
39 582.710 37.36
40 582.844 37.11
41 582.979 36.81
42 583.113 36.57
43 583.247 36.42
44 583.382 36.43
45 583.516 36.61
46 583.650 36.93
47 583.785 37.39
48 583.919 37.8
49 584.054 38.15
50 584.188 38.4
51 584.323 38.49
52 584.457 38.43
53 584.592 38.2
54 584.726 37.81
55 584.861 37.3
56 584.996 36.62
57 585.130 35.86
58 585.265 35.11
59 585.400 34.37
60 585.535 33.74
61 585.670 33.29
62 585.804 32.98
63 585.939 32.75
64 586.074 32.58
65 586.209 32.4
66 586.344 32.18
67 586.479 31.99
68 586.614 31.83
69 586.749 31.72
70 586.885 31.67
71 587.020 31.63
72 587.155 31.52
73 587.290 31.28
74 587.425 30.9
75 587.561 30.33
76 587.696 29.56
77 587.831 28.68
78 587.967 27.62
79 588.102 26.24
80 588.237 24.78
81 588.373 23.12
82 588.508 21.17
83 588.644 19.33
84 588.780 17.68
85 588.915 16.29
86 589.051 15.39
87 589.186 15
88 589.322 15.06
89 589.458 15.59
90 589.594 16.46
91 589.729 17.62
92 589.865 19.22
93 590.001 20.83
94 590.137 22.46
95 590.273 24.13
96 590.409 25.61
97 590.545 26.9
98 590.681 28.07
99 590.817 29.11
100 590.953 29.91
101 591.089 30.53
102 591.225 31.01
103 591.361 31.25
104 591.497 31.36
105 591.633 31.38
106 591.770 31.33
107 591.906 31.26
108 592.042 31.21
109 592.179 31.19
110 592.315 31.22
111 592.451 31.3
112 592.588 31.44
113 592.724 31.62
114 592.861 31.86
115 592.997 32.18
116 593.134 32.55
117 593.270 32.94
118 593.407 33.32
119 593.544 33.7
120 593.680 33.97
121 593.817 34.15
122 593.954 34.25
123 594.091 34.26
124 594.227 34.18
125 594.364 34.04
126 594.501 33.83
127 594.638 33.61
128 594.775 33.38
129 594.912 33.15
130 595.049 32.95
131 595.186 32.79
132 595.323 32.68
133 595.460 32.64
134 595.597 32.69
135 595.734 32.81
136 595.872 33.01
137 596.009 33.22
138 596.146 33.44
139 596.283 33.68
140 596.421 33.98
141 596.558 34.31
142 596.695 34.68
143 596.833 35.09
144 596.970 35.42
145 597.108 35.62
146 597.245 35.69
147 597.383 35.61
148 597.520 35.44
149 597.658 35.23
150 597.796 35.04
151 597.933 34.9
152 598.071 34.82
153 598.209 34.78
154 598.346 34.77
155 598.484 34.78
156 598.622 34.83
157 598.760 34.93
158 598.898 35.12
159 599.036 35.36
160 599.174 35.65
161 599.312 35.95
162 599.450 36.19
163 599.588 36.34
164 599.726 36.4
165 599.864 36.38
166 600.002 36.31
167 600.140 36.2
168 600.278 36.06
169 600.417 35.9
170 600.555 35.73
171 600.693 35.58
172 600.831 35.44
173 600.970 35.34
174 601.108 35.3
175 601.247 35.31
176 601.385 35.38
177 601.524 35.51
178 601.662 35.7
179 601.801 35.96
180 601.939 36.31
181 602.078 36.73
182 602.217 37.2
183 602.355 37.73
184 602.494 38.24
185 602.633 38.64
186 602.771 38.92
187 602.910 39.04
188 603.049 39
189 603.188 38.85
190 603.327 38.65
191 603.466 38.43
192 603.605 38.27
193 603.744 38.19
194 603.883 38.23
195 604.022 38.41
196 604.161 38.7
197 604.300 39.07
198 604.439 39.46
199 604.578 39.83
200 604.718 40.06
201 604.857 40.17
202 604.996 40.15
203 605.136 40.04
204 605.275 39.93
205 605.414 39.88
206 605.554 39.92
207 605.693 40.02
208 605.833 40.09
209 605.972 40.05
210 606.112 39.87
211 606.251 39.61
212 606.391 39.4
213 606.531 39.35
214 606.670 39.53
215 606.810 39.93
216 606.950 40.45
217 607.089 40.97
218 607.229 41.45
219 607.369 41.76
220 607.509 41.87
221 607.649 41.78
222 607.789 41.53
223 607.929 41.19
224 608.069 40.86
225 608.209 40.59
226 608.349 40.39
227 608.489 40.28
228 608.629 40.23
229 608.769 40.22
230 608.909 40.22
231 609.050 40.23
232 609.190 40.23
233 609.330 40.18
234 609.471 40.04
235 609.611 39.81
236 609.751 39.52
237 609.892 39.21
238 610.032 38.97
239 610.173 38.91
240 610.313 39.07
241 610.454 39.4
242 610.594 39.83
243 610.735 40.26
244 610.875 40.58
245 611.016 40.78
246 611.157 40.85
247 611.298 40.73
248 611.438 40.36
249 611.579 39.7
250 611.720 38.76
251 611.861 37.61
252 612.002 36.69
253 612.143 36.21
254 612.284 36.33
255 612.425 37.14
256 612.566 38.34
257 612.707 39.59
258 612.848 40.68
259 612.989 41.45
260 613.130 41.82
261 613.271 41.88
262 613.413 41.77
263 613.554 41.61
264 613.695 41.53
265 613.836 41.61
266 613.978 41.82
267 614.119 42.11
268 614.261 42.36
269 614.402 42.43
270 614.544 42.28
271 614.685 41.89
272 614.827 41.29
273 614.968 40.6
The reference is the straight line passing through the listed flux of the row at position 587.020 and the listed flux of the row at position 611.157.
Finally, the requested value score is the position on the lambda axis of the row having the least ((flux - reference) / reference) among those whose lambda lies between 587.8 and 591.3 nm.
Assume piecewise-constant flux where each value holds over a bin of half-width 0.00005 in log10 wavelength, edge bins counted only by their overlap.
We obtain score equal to 589.186 nm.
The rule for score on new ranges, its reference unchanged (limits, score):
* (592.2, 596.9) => 592.315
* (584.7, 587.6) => 587.561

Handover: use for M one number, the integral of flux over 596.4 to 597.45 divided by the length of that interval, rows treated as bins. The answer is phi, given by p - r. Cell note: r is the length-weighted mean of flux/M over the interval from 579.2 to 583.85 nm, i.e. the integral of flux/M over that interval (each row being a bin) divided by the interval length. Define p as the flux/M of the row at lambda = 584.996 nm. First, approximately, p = 1.04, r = 1.1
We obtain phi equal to -0.06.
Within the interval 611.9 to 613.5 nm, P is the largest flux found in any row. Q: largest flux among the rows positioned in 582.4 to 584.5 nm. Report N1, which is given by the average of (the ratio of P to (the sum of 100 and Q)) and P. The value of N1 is 21.1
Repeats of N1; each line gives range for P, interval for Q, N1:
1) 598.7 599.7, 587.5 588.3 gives 18.3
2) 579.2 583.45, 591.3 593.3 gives 21.2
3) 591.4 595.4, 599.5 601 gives 17.3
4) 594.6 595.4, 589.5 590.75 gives 16.9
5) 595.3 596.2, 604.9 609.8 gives 16.8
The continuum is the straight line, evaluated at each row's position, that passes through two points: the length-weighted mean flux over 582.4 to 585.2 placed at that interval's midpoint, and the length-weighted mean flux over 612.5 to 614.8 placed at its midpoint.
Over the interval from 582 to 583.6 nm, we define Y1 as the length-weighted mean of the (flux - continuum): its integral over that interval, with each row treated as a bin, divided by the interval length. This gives -0.2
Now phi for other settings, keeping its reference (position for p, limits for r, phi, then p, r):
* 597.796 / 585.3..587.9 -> 0.09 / 1.00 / 0.9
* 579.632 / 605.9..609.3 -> 0.00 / 1.15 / 1.2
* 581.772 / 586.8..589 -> 0.29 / 1.04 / 0.7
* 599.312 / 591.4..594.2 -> 0.10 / 1.02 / 0.9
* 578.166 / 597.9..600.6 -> 0.03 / 1.04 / 1.0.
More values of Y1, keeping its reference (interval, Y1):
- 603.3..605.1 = -1.1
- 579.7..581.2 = 4.2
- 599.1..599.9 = -3.4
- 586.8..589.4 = -13.3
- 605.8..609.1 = -0.1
